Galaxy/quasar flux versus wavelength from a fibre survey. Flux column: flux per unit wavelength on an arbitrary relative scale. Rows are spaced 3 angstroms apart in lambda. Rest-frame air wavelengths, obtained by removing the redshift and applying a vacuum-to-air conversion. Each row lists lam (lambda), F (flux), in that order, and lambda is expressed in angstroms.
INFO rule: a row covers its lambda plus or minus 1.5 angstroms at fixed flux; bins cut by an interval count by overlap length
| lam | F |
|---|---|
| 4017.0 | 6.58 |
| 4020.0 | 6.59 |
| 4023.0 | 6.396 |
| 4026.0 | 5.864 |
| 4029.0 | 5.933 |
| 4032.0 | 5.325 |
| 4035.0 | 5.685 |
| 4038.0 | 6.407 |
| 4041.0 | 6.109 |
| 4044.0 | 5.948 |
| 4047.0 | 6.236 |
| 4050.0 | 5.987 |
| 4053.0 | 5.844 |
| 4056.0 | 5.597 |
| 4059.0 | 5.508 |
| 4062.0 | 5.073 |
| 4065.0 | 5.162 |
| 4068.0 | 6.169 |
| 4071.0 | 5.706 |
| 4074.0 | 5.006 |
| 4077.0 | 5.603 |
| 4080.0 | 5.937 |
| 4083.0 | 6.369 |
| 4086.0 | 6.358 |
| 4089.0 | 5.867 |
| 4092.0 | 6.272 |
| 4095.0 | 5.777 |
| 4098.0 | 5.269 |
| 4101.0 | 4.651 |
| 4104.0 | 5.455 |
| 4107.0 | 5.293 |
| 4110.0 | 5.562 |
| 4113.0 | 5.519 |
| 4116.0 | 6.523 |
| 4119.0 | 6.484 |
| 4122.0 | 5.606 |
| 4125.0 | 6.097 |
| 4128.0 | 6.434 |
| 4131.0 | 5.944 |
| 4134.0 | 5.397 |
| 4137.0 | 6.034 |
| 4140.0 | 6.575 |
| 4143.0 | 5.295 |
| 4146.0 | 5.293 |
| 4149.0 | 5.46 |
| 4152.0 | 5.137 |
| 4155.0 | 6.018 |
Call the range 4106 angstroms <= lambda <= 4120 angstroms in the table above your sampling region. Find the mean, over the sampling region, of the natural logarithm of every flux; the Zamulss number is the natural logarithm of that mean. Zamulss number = 0.569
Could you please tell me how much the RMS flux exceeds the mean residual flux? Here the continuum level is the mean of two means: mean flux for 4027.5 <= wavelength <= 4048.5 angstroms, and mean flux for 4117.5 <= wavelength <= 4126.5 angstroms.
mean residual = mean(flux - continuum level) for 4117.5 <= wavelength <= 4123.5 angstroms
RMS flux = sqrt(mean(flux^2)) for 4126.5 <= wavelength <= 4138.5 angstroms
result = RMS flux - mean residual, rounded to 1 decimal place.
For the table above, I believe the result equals 5.9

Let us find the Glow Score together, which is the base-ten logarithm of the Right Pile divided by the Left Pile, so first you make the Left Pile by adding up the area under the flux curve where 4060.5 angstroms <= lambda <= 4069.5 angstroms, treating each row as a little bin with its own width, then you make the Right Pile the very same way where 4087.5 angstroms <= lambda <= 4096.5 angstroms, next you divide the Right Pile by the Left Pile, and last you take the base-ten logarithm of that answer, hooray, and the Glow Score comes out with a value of 0.04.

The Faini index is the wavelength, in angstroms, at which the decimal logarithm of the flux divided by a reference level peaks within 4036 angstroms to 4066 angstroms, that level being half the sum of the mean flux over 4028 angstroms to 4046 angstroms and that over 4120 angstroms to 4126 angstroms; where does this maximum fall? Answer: 4038.0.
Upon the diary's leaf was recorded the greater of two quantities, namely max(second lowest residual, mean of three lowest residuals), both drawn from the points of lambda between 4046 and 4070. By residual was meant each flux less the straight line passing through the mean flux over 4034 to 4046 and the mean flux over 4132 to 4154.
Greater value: -0.7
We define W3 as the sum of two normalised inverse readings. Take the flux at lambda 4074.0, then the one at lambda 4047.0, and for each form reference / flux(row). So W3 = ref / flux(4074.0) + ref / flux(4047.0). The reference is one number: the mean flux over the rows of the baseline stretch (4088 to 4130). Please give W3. 2.08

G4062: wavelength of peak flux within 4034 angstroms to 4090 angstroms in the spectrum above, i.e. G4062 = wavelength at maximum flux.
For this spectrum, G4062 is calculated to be 4038.0 angstroms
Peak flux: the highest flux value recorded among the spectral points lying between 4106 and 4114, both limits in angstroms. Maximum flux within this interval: 5.562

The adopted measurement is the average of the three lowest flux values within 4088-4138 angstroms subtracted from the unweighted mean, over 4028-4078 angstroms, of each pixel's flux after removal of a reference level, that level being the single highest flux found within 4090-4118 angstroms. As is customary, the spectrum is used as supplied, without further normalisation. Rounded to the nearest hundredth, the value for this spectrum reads -5.87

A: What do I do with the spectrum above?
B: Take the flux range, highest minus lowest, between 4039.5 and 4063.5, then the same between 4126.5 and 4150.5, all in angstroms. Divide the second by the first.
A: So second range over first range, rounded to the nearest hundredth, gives 1.10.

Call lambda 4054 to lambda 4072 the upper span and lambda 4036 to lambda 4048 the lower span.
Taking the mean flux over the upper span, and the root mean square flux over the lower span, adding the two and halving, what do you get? 5.86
